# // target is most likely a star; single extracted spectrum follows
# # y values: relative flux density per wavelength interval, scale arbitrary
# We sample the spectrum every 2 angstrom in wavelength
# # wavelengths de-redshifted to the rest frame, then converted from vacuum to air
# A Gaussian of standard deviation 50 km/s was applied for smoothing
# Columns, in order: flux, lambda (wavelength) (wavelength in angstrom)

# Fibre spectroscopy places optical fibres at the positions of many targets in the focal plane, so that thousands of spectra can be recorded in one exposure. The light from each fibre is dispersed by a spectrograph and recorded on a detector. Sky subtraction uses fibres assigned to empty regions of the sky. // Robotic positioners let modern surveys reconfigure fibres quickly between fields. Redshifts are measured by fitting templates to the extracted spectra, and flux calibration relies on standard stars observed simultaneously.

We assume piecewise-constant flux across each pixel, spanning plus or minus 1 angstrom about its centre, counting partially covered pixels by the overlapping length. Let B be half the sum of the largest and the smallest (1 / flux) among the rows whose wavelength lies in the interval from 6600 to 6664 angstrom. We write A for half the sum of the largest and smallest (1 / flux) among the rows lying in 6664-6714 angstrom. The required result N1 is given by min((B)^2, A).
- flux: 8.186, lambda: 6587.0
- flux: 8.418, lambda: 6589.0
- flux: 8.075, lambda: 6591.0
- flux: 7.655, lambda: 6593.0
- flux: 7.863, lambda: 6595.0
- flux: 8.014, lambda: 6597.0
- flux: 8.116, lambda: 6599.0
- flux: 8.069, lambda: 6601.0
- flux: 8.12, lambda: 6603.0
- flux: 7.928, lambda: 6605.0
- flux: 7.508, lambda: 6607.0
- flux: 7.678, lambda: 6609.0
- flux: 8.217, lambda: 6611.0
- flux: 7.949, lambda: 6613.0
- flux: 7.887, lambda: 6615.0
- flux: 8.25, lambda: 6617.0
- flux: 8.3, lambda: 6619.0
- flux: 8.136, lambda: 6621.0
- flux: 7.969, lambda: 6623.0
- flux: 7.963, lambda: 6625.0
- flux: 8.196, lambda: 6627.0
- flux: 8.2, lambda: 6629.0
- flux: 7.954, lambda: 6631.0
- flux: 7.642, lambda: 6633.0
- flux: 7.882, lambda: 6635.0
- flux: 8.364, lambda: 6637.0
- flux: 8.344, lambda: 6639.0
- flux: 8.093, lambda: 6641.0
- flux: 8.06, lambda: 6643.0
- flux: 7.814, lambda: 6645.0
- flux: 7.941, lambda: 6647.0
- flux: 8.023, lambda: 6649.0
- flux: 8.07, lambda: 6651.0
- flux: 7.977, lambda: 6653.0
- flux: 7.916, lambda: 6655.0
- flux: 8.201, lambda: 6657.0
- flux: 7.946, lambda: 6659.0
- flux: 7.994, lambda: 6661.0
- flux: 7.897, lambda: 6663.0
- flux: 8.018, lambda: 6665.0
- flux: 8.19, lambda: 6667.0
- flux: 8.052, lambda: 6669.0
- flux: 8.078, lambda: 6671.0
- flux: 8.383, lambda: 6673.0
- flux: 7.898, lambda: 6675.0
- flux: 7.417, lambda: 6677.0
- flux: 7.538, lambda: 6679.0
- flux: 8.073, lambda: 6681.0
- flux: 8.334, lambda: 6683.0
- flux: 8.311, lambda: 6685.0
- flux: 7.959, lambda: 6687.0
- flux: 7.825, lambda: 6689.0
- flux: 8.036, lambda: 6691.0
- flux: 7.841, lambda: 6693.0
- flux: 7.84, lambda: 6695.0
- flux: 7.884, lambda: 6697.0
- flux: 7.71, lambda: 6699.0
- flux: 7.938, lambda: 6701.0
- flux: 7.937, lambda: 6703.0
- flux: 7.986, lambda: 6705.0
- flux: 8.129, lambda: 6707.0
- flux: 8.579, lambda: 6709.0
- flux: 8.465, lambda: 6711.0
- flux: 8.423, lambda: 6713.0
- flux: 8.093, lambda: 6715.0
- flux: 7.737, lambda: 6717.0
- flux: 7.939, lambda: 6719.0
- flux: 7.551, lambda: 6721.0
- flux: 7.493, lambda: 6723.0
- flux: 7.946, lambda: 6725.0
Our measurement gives 0.0160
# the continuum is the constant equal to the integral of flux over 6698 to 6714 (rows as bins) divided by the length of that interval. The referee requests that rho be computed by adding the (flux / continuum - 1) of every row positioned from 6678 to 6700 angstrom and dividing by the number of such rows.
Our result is -0.025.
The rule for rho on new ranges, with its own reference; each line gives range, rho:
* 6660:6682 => -0.023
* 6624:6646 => -0.012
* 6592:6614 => -0.028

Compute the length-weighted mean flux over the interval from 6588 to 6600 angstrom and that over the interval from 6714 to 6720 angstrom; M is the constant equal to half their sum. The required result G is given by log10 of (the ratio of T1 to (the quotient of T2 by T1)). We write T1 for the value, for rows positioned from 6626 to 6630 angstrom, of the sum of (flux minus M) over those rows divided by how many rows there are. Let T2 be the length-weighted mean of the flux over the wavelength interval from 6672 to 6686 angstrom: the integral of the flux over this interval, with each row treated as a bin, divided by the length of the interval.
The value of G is -2.2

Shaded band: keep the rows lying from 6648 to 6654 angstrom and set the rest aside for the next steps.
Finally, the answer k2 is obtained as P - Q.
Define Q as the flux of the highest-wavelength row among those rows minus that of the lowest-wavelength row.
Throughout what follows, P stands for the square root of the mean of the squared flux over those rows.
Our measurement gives 8.07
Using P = 8.02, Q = -0.05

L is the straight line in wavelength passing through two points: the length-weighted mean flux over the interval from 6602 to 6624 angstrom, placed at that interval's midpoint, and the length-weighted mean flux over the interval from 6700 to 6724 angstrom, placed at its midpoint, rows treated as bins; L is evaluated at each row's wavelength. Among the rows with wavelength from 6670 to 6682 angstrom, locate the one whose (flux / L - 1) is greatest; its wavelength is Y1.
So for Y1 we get 6673.0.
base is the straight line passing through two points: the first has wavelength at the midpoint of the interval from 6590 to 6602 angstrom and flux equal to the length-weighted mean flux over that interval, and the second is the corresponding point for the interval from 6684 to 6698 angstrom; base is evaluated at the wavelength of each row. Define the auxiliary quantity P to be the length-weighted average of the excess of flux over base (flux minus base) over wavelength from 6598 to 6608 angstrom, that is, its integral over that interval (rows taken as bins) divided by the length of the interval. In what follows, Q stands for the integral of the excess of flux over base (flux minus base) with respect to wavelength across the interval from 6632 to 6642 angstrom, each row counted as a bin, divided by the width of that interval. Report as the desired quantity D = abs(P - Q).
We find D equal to 0.12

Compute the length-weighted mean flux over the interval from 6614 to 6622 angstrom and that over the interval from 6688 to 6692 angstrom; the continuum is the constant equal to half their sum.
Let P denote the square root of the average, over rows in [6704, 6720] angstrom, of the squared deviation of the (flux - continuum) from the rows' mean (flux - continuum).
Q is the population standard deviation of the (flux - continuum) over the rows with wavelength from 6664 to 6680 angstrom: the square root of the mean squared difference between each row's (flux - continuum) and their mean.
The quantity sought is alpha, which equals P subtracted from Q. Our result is 0.03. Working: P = 0.27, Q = 0.30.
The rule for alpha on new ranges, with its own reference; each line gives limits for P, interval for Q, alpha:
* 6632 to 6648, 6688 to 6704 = -0.14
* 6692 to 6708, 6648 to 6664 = -0.02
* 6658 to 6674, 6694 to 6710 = 0.10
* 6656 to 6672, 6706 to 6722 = 0.24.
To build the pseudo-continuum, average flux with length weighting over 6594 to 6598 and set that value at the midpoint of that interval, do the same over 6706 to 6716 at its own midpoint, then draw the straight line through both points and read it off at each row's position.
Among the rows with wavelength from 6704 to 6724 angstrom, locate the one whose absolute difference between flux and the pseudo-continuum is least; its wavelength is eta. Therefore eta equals 6713.0 angstrom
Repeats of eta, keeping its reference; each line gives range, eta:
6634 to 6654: 6641.0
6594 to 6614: 6605.0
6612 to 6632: 6613.0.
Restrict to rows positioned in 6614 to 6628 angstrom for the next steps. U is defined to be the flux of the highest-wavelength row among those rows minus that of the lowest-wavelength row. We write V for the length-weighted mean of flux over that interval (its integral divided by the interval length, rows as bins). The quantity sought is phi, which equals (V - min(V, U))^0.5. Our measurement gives 2.79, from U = 0.31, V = 8.100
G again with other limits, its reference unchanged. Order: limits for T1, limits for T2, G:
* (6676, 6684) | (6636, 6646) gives -2.7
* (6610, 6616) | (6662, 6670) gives -3.6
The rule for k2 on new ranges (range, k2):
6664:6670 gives 8.05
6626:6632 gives 8.36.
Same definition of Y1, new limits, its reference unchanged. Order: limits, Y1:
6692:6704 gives 6701.0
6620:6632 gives 6629.0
